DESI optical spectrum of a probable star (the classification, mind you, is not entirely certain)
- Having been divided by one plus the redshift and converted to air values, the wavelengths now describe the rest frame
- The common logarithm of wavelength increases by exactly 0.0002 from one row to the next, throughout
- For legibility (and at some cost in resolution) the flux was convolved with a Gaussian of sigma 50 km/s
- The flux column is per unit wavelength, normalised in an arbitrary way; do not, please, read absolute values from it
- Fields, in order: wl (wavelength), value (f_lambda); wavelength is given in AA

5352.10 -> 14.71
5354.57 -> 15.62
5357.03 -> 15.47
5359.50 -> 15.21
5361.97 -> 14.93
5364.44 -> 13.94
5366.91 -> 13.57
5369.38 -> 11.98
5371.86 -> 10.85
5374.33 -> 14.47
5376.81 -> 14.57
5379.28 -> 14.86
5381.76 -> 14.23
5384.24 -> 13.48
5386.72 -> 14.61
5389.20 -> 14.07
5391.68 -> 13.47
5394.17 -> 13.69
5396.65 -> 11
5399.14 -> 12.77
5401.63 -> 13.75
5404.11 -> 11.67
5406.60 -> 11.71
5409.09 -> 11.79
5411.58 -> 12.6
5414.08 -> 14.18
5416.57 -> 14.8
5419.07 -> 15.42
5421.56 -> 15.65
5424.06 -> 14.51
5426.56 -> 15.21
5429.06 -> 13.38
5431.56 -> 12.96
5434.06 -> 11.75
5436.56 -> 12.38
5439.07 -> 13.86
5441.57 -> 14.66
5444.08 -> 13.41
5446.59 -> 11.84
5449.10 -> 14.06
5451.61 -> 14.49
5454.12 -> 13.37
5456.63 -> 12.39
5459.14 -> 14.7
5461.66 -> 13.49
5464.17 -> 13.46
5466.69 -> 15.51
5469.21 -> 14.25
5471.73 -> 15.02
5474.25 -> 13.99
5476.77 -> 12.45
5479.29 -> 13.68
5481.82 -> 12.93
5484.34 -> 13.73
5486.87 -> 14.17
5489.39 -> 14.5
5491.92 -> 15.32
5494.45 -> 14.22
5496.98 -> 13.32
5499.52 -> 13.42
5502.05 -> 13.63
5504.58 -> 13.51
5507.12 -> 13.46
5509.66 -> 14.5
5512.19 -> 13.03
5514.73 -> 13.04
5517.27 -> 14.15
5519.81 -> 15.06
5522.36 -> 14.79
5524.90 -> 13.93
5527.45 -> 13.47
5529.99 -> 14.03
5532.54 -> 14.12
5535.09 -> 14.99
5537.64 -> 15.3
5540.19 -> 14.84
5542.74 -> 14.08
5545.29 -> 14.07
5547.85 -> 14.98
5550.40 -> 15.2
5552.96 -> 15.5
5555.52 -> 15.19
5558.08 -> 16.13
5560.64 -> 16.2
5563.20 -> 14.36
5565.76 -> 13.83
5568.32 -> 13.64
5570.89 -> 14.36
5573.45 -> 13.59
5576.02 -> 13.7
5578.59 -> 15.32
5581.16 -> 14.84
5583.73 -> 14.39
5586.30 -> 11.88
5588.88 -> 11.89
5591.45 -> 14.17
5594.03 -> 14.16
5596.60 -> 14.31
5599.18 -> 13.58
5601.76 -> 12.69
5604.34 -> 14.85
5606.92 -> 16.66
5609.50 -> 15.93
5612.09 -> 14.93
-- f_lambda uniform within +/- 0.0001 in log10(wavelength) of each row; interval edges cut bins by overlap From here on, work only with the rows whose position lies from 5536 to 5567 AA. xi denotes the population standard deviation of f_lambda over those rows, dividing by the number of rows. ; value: 0.74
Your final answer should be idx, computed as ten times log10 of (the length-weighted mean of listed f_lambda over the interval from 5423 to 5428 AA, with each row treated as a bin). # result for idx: 11.7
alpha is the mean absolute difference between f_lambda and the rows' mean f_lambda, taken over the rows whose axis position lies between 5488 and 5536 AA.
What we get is 0.57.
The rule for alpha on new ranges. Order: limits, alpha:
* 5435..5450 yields 0.84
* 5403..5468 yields 1.08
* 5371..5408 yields 1.12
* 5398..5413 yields 0.66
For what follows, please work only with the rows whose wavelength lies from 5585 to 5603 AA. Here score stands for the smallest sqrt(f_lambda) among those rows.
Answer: 3.45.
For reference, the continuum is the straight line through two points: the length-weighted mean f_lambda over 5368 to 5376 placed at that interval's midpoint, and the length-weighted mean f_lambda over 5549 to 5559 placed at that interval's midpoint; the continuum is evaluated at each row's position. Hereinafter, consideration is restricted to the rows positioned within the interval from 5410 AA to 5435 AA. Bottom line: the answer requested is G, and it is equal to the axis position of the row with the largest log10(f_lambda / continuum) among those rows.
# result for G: 5421.56 AA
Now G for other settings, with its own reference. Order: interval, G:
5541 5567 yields 5560.64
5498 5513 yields 5509.66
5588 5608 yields 5606.92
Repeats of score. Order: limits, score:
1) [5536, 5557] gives 3.75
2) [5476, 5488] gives 3.53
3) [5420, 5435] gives 3.43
